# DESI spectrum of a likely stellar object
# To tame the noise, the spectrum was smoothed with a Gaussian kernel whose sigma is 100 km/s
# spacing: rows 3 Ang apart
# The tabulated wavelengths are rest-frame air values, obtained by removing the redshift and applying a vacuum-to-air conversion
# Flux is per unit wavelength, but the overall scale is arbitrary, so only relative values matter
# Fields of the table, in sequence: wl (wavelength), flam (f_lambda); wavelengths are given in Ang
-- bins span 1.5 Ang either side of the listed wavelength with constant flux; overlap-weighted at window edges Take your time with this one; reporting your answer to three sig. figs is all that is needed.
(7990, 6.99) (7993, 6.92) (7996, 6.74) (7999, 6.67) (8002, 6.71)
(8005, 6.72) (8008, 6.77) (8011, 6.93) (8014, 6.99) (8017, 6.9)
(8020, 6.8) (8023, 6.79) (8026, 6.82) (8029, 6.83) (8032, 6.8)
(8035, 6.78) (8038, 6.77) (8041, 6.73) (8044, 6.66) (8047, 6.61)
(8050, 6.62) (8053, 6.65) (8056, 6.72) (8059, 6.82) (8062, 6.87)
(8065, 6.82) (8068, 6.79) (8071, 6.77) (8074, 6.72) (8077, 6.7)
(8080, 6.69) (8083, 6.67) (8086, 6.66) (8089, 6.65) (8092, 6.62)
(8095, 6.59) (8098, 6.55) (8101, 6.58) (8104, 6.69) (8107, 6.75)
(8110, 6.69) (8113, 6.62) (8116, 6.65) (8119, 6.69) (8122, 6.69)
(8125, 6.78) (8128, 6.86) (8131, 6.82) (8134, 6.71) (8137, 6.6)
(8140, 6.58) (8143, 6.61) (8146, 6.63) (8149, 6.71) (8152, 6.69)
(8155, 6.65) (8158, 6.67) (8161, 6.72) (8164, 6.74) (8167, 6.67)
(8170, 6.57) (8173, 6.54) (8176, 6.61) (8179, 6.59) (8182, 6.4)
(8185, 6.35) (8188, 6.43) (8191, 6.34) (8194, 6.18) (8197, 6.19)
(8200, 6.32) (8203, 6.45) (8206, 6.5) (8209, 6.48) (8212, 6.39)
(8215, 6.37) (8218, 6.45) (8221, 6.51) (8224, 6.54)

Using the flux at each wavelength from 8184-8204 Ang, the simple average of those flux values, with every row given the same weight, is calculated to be 6.32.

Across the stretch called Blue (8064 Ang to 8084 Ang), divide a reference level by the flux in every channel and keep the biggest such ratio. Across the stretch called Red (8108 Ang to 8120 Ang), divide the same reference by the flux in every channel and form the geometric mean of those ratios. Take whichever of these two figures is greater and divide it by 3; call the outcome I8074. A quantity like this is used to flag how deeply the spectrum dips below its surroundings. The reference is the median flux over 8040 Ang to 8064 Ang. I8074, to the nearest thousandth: 0.335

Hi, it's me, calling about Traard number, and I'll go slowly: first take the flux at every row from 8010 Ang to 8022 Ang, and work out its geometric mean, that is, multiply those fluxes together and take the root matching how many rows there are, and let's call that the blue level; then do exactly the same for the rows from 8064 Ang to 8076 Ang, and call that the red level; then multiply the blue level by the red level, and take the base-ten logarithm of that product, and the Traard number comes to 1.67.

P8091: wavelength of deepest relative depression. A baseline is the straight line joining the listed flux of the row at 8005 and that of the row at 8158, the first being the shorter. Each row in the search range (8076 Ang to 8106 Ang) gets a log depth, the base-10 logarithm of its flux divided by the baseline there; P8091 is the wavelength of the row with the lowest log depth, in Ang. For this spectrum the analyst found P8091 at 8098 Ang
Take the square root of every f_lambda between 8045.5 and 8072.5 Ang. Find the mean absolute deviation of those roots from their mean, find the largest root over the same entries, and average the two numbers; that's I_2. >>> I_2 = 1.32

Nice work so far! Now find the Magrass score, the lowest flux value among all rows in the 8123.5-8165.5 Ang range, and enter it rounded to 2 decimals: 6.58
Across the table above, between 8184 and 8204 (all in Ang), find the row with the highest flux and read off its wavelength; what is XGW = 8203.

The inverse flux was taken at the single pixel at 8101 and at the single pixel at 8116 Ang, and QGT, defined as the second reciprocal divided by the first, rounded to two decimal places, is 0.99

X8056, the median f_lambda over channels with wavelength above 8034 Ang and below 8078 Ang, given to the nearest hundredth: 6.73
